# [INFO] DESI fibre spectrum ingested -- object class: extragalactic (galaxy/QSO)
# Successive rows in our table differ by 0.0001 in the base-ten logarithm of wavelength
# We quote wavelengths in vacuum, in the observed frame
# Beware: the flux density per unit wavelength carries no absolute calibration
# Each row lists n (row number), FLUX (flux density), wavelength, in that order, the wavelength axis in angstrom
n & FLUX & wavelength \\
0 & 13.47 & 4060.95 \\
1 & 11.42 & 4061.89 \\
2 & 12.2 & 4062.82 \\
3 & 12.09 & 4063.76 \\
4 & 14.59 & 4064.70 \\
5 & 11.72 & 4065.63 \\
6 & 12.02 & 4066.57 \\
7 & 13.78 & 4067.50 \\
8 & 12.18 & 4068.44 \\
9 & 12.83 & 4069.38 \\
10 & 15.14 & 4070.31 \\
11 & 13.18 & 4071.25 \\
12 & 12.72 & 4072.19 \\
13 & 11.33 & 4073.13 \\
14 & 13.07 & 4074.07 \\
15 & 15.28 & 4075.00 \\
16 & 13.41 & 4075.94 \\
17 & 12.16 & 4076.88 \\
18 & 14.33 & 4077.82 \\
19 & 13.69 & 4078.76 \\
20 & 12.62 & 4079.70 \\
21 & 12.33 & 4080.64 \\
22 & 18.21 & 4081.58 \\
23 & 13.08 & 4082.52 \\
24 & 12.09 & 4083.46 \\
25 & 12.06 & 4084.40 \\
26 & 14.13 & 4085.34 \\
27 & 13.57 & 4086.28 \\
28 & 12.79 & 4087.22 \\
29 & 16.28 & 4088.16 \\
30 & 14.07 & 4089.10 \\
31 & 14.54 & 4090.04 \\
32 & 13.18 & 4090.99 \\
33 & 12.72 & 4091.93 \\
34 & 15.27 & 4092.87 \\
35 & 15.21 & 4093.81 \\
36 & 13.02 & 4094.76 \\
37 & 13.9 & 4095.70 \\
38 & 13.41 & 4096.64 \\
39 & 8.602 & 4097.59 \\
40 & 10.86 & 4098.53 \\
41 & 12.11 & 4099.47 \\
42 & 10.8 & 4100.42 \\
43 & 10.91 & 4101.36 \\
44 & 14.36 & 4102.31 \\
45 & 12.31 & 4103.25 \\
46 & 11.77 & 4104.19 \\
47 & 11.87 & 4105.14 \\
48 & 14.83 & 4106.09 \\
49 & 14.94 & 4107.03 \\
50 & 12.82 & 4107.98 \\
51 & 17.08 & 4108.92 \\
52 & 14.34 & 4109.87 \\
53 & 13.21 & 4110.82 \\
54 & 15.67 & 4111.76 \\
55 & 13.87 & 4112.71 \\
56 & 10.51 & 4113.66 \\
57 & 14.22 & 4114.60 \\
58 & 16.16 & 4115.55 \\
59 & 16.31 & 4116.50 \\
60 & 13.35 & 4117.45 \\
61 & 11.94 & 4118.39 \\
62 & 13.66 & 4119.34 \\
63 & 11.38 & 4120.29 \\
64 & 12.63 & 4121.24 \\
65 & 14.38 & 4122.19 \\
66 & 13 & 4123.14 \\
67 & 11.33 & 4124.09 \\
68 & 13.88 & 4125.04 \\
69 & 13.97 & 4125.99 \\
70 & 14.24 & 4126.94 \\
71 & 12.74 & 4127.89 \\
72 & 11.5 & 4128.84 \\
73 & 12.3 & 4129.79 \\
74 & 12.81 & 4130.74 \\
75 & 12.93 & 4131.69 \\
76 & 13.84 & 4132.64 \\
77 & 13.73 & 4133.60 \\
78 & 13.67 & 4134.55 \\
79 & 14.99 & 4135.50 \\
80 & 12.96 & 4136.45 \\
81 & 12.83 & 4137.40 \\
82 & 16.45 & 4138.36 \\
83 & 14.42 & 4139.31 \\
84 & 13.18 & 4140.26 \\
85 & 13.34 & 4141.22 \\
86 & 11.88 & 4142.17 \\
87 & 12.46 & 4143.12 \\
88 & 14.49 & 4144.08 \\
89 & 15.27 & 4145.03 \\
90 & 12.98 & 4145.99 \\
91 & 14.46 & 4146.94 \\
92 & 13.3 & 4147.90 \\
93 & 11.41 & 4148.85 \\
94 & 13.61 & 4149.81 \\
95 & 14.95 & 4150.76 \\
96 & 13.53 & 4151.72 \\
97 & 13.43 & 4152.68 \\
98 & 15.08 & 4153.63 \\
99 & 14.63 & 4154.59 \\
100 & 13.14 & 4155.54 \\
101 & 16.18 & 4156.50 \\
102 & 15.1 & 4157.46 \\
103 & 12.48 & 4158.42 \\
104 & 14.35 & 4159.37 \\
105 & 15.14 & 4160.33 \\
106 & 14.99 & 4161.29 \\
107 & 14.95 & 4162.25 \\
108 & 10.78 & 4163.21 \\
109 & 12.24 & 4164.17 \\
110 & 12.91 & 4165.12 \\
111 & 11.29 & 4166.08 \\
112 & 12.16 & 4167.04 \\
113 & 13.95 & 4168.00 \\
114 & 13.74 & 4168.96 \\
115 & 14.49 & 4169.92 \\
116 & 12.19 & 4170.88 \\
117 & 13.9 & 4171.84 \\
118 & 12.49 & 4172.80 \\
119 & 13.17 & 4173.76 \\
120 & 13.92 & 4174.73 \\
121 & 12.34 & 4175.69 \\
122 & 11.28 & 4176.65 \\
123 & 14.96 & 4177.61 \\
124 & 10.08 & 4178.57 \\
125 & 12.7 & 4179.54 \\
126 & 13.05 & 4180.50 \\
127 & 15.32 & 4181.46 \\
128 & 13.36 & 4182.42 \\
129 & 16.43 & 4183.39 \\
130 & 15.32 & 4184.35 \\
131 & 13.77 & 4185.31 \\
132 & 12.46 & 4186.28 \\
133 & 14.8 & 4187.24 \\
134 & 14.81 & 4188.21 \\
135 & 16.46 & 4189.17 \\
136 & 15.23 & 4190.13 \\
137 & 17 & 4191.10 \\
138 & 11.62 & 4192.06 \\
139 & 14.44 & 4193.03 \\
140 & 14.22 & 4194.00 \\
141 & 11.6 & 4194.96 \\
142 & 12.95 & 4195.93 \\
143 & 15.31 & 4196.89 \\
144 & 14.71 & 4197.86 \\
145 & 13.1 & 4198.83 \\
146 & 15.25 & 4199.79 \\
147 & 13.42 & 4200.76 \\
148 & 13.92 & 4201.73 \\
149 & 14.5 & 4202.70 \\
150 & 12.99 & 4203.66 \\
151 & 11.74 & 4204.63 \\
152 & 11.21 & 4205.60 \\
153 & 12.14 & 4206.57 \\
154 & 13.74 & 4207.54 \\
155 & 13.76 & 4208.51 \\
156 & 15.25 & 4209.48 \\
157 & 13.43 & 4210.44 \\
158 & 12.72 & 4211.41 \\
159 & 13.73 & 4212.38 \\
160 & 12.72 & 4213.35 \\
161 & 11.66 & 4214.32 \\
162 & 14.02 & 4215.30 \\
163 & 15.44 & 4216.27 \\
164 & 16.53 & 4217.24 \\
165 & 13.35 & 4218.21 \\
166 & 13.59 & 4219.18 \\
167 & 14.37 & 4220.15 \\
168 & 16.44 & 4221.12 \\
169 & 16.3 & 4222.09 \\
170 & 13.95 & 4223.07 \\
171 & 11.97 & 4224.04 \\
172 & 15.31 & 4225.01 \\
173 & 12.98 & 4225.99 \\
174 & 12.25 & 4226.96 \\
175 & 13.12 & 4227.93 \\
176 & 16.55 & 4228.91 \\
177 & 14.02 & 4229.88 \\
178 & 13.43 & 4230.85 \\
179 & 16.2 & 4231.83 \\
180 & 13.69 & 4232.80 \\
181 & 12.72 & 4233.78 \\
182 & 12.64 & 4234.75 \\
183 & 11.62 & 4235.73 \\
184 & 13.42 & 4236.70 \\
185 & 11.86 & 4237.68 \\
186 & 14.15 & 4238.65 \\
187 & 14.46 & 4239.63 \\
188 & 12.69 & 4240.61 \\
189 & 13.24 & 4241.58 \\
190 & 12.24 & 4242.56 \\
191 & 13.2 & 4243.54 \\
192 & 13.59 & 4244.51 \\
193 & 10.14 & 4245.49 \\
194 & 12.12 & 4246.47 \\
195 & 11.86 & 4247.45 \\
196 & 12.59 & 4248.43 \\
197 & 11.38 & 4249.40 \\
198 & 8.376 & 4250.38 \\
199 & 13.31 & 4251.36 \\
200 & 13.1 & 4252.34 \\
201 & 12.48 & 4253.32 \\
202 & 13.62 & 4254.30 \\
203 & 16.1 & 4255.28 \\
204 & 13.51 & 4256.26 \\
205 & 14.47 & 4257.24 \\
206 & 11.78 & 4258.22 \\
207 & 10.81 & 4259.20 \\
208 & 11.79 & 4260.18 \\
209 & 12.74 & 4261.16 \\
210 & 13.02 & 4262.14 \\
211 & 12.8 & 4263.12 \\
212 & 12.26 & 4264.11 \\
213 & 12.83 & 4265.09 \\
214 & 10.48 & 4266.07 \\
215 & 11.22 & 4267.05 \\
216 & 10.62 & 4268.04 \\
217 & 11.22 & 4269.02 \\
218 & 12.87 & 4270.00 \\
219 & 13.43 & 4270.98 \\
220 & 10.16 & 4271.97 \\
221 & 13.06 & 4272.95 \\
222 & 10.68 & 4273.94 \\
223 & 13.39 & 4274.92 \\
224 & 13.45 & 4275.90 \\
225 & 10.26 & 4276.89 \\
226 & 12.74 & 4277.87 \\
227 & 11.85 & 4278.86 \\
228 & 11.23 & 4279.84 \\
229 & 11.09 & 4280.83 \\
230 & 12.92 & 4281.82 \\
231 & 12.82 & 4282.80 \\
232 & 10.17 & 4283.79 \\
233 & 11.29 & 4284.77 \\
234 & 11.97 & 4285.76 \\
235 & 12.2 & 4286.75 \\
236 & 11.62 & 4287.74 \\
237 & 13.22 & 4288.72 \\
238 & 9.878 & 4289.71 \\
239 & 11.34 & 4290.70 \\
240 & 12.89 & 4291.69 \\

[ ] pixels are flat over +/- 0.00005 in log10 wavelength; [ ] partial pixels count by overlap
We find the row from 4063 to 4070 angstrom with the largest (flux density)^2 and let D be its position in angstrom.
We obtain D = 4064.70 angstrom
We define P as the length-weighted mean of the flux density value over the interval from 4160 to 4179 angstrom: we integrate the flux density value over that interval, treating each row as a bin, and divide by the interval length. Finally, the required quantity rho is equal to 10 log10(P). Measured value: 11.2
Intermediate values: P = 13.04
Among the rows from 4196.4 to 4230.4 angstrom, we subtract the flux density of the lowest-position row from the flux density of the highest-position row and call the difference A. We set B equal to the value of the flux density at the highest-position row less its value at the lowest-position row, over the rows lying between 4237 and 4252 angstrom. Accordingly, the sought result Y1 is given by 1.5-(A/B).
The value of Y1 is 2.4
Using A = -1.3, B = 1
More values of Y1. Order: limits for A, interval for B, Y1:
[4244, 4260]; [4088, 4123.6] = 0.7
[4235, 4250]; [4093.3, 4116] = 1.8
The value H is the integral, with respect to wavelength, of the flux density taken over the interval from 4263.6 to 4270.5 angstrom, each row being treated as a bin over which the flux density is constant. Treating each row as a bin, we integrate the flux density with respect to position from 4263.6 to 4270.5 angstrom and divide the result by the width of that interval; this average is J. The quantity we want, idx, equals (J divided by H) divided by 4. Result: 0.0362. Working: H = 80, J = 11.6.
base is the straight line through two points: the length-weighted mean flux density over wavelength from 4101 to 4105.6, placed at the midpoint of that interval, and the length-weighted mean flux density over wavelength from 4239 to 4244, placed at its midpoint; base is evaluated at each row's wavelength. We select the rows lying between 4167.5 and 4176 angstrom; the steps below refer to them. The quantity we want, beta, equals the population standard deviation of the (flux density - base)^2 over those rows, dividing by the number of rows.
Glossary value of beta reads 1.0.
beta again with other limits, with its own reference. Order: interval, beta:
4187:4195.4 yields 5.3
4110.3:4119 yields 5.8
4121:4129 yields 1.3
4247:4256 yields 7.3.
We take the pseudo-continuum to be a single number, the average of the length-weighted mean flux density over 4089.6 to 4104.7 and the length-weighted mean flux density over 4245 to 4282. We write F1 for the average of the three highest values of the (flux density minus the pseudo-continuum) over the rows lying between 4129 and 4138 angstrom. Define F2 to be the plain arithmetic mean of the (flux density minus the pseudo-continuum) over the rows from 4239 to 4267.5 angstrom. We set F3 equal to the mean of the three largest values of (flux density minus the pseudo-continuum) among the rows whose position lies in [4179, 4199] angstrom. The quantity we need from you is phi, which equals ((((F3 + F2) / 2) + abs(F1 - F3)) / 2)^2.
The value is 5.3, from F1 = 1.8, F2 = 0.1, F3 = 4.22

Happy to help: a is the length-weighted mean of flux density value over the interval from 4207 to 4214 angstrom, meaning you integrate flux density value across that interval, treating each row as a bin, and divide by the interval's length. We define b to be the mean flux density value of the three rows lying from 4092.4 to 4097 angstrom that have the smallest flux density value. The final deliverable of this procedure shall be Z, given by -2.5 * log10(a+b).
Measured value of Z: -3.58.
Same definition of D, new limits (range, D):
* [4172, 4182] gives 4181.46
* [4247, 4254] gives 4251.36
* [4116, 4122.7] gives 4116.50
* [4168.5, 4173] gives 4169.92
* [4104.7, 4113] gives 4108.92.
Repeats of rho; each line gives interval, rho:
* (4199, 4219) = 11.3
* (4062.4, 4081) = 11.2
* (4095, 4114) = 11.1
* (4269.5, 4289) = 10.8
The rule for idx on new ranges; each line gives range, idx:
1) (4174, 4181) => 0.0357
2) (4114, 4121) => 0.0357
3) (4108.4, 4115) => 0.0379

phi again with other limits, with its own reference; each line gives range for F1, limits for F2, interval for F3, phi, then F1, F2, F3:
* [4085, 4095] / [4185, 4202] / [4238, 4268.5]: 1.9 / 3.2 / 1.8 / 2.60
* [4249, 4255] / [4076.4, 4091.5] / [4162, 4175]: 1.9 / 0.9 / 1.3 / 2.05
